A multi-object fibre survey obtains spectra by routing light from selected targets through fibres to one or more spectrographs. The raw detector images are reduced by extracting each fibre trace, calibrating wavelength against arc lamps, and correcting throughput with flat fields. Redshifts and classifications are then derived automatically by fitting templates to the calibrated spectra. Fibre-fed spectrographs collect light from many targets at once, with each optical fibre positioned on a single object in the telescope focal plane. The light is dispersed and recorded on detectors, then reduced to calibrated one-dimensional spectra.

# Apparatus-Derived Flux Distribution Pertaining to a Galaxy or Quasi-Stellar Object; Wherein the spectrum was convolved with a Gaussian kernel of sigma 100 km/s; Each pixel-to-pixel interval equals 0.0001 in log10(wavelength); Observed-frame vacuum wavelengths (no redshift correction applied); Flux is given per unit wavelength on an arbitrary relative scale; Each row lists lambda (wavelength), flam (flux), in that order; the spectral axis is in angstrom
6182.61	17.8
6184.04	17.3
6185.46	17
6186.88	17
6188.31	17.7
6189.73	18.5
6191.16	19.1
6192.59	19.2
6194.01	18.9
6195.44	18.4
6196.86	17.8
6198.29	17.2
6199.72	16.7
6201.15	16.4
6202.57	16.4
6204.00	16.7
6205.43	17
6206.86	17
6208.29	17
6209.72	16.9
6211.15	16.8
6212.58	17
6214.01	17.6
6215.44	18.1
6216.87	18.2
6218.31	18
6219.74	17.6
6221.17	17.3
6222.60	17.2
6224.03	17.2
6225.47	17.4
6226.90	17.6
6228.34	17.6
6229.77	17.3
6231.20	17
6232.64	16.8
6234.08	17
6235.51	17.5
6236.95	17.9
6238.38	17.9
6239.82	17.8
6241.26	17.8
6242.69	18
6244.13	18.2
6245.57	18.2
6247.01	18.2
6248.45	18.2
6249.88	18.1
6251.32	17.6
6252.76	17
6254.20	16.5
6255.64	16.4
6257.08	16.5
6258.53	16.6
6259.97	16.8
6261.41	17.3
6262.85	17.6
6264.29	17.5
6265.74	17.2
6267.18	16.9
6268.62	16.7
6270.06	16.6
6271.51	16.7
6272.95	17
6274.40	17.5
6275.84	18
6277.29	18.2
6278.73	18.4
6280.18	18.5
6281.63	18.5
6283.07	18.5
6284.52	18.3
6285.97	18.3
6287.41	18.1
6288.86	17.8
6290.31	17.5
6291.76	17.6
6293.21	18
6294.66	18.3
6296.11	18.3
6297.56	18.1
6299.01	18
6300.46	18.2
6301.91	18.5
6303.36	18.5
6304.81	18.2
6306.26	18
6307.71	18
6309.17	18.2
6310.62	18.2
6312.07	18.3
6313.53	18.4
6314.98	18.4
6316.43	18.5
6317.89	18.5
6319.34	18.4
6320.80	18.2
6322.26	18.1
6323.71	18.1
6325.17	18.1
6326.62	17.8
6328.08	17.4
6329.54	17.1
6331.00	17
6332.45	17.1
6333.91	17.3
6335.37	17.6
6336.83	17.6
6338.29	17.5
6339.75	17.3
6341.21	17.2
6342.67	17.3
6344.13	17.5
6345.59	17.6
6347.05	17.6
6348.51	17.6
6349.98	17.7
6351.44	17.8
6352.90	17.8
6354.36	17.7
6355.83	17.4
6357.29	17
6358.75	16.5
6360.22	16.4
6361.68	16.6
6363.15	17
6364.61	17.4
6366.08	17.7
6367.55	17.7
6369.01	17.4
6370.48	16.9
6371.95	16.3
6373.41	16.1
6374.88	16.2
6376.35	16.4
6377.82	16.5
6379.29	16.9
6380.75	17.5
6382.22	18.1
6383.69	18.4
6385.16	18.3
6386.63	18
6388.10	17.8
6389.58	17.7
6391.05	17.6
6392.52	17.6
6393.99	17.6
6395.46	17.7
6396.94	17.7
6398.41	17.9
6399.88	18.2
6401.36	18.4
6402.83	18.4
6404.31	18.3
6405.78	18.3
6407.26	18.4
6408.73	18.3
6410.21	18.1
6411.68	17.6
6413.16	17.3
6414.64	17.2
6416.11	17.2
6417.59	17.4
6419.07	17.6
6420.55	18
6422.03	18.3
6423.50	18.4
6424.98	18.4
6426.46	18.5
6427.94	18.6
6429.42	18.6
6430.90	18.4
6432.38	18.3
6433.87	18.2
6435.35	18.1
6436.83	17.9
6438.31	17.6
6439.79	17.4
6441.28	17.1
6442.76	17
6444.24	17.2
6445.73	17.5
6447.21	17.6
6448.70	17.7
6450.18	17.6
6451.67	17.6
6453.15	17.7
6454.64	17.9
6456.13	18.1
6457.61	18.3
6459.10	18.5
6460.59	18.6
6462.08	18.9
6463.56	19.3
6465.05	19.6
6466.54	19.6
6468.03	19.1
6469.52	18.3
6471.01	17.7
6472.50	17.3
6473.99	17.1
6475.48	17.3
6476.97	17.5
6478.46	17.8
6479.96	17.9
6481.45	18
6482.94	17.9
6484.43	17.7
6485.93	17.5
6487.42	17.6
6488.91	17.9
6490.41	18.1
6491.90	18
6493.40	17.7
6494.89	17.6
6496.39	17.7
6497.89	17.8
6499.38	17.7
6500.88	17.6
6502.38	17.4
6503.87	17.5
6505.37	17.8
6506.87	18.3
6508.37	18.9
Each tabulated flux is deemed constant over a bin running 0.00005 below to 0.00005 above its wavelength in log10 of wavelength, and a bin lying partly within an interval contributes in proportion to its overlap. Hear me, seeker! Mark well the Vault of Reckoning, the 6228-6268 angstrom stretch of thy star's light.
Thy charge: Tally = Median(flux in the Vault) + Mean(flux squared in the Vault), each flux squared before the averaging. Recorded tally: 321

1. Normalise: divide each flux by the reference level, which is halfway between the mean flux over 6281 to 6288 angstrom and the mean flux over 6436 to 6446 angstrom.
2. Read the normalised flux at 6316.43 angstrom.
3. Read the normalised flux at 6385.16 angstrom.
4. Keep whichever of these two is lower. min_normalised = 1.02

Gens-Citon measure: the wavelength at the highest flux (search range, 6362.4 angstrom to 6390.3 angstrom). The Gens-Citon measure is 6383.69 angstrom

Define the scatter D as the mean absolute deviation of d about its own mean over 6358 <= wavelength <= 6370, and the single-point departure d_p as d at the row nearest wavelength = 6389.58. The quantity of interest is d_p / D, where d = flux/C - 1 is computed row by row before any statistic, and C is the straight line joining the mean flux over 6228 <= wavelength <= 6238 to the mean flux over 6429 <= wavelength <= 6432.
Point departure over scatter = -1.2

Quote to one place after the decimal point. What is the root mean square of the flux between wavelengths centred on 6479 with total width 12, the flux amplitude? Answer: 17.7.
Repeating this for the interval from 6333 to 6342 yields 17.4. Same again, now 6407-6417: 17.7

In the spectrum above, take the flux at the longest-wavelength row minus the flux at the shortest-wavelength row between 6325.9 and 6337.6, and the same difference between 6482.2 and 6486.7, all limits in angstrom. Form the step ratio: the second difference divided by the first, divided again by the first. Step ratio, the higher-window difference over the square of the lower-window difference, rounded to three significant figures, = -10.0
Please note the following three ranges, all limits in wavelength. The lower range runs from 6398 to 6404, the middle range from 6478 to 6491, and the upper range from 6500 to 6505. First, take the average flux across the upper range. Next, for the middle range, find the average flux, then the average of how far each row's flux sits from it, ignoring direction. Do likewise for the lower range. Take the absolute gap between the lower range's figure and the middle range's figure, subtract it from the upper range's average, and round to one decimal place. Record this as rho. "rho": 17.5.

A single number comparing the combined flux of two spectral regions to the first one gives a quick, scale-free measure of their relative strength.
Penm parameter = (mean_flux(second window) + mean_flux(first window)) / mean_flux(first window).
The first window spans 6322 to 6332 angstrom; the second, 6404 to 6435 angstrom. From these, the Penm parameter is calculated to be 2.02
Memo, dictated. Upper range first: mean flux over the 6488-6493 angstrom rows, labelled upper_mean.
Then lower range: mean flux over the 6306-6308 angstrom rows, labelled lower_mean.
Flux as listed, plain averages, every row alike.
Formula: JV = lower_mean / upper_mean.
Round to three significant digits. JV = 1.00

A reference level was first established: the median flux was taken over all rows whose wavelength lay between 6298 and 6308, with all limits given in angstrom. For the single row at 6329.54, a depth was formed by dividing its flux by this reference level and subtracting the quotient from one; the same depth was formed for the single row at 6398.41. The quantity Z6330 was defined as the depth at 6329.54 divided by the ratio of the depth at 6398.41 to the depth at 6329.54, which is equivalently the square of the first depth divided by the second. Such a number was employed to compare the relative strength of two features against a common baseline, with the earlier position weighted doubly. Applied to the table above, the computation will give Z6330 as 0.222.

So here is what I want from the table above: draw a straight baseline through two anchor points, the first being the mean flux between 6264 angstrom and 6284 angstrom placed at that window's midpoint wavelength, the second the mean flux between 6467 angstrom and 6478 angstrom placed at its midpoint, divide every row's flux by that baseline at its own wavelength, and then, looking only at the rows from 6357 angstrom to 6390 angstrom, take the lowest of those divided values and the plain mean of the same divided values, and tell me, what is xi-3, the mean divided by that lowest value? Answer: 1.07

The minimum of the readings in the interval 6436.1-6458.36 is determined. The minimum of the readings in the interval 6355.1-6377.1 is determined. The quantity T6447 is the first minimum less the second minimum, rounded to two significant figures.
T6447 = 0.90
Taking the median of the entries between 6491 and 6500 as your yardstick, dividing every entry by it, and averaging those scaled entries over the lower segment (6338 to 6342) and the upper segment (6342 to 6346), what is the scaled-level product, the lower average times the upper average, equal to 0.97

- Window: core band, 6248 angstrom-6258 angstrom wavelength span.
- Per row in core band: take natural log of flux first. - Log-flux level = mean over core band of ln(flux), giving 2.84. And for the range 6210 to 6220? 2.87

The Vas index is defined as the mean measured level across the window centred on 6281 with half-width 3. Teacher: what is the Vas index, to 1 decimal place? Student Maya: 18.5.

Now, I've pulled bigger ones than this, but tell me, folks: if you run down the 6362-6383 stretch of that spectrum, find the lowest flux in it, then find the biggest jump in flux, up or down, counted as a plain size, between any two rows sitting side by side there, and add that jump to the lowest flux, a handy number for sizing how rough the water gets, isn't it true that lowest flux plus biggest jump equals 16.7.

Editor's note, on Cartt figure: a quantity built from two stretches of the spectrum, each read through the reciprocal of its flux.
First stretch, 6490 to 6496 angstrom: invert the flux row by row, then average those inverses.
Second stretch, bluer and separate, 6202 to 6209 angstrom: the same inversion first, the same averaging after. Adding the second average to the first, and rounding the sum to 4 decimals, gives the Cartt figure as 0.1155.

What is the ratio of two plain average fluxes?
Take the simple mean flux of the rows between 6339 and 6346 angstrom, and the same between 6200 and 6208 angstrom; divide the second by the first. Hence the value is 0.96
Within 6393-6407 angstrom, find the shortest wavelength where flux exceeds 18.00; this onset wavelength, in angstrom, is 6399.88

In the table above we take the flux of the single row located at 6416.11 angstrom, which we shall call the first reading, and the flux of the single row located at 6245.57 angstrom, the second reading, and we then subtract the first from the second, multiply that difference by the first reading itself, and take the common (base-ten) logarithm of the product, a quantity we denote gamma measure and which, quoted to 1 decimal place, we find 1.2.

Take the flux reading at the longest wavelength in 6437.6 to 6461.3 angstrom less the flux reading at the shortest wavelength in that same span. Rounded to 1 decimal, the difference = 1.0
